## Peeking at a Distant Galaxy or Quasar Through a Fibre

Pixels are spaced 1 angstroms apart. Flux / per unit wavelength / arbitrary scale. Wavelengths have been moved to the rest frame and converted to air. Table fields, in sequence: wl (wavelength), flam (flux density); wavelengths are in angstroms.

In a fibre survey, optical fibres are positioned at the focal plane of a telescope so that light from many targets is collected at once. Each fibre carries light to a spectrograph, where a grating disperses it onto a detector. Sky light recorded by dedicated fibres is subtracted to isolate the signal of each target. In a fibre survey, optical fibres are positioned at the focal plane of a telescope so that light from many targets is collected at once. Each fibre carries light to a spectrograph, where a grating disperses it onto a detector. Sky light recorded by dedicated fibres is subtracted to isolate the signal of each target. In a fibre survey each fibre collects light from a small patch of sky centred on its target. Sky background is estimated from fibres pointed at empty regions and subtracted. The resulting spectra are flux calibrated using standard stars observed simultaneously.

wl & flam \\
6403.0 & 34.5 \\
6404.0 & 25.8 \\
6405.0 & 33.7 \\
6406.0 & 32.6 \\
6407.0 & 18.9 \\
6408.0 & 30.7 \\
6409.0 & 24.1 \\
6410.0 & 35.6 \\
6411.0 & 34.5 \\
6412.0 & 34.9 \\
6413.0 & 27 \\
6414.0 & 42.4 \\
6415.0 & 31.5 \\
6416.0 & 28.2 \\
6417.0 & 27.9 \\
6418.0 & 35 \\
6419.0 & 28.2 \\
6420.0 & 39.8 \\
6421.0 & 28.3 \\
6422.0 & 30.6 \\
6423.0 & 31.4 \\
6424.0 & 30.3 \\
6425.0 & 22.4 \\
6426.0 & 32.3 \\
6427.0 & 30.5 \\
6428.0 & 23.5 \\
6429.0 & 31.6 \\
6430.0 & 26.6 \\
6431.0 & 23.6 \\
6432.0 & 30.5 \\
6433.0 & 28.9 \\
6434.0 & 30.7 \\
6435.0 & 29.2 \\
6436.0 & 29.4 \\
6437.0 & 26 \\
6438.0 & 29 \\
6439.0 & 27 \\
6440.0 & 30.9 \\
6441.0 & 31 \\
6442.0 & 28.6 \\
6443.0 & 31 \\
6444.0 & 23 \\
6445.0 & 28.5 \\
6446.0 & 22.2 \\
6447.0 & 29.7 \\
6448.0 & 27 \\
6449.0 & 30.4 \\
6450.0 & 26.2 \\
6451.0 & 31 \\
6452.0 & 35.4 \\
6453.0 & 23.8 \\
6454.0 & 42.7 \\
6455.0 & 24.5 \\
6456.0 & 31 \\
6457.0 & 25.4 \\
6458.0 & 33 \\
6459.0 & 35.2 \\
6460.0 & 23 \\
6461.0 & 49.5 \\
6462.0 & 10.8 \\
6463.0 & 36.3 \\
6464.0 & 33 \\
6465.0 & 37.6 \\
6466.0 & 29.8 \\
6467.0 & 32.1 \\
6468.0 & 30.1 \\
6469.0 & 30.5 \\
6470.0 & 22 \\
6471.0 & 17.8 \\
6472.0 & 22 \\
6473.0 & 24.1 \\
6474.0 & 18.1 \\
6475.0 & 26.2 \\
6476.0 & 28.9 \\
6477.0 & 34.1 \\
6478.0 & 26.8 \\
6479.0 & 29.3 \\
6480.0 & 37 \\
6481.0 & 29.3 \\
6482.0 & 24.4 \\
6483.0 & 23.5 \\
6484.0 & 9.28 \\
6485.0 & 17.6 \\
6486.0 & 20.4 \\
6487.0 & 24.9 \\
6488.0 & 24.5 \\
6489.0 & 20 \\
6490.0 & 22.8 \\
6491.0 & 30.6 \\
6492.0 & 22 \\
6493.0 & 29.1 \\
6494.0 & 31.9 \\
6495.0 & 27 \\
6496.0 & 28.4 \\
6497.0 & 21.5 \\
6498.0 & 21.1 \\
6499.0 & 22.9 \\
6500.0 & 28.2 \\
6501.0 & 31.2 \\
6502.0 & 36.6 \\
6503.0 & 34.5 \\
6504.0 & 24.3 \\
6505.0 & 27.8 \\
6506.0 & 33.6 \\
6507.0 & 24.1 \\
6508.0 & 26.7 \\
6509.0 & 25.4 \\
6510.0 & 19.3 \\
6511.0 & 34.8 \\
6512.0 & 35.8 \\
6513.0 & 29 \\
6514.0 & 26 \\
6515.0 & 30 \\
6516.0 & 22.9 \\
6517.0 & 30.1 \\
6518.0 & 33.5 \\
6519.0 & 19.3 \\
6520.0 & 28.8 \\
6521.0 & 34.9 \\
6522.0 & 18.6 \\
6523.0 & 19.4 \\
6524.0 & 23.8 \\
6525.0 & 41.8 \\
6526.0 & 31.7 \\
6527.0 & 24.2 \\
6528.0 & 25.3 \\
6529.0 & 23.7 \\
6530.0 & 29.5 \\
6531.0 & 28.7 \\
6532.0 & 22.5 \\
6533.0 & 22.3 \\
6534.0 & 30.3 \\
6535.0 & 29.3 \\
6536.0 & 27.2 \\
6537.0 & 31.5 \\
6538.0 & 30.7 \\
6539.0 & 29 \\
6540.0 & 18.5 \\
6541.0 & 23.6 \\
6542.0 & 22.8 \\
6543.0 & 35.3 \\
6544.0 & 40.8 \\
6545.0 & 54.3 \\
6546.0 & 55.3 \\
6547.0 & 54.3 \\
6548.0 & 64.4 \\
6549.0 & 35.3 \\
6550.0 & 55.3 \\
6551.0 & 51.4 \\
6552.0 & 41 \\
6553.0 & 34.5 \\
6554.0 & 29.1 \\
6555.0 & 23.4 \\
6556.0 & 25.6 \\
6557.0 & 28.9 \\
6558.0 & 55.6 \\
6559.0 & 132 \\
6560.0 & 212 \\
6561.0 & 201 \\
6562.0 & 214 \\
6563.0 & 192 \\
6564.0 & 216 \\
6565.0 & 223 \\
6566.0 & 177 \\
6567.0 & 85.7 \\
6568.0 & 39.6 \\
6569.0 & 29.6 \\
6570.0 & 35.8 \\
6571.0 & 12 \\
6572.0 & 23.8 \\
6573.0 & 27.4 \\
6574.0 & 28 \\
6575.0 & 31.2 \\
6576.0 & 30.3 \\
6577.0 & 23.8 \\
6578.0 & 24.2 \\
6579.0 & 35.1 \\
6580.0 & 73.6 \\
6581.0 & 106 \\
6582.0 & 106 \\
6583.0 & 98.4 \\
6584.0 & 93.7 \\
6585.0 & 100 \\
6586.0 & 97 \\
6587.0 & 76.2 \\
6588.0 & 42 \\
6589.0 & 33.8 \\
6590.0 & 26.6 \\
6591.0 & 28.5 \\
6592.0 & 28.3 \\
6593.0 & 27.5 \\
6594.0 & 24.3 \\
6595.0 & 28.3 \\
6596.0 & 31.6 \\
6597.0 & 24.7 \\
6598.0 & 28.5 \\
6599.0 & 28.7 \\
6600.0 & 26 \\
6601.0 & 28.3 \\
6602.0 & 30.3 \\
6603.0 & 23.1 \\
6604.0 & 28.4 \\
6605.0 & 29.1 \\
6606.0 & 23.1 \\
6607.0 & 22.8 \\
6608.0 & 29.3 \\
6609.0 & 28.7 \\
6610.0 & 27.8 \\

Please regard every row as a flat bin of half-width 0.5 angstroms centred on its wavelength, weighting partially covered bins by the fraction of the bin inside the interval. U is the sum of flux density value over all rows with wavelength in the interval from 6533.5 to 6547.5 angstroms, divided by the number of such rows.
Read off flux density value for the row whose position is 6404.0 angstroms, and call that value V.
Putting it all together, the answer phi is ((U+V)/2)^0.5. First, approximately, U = 34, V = 25.8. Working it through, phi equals 5.49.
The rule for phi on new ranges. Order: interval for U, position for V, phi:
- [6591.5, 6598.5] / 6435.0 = 5.33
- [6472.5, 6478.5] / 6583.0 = 7.90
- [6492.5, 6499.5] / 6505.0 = 5.19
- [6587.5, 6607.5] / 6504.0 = 5.12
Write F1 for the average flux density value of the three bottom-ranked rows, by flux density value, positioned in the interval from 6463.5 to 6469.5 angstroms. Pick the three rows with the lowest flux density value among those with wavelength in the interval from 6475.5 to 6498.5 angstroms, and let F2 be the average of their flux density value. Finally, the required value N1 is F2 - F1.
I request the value -15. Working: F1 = 30.1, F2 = 15.6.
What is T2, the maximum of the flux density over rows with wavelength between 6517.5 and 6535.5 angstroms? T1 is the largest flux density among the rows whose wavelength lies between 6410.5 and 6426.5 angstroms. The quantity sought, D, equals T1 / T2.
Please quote 1.0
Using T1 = 42.4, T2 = 41.8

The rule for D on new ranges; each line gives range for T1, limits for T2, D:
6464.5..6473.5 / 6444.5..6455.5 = 0.9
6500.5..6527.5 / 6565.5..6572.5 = 0.2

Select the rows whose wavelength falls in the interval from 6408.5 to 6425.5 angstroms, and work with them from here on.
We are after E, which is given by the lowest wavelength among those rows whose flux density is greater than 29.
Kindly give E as 6410.0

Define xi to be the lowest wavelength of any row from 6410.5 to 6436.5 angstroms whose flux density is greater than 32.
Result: 6411.0 angstroms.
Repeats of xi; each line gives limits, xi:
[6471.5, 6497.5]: 6477.0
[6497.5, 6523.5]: 6502.0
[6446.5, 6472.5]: 6452.0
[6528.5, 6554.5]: 6543.0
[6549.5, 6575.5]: 6550.0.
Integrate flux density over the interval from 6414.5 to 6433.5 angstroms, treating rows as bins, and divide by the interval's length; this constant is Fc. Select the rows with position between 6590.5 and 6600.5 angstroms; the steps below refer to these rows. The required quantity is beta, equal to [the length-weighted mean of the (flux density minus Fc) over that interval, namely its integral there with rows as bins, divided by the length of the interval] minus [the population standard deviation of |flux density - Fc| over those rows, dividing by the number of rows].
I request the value -3.5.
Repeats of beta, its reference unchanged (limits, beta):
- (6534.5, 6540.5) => -5.6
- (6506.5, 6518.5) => -4.2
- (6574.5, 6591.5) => -0.2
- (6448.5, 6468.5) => -3.9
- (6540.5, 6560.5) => -17.7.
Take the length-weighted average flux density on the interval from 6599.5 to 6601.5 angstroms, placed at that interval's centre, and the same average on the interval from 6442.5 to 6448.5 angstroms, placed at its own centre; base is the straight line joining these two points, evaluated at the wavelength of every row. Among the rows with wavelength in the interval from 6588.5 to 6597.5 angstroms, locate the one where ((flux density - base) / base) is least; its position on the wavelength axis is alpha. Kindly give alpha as 6594.0 angstroms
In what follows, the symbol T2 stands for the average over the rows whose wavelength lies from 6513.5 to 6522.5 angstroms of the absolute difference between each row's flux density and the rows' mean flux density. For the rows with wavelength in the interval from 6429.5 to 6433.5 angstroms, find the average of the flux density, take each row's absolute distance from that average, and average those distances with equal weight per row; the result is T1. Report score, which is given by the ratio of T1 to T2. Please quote 0.5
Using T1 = 2.3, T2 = 4.8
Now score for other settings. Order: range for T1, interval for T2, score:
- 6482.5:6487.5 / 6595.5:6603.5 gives 2.0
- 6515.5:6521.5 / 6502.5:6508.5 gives 1.3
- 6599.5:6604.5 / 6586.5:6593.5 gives 0.2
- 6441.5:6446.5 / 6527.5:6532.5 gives 1.3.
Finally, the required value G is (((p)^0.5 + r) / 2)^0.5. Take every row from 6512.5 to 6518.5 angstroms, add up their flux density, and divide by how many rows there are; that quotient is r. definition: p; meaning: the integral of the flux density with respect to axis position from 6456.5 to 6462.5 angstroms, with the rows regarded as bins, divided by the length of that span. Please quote 4.12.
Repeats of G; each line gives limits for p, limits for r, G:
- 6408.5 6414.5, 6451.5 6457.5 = 4.26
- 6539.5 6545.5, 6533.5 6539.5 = 4.21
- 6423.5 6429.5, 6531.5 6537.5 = 4.03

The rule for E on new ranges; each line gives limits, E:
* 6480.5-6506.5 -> 6481.0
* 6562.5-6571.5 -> 6563.0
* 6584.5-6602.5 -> 6585.0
